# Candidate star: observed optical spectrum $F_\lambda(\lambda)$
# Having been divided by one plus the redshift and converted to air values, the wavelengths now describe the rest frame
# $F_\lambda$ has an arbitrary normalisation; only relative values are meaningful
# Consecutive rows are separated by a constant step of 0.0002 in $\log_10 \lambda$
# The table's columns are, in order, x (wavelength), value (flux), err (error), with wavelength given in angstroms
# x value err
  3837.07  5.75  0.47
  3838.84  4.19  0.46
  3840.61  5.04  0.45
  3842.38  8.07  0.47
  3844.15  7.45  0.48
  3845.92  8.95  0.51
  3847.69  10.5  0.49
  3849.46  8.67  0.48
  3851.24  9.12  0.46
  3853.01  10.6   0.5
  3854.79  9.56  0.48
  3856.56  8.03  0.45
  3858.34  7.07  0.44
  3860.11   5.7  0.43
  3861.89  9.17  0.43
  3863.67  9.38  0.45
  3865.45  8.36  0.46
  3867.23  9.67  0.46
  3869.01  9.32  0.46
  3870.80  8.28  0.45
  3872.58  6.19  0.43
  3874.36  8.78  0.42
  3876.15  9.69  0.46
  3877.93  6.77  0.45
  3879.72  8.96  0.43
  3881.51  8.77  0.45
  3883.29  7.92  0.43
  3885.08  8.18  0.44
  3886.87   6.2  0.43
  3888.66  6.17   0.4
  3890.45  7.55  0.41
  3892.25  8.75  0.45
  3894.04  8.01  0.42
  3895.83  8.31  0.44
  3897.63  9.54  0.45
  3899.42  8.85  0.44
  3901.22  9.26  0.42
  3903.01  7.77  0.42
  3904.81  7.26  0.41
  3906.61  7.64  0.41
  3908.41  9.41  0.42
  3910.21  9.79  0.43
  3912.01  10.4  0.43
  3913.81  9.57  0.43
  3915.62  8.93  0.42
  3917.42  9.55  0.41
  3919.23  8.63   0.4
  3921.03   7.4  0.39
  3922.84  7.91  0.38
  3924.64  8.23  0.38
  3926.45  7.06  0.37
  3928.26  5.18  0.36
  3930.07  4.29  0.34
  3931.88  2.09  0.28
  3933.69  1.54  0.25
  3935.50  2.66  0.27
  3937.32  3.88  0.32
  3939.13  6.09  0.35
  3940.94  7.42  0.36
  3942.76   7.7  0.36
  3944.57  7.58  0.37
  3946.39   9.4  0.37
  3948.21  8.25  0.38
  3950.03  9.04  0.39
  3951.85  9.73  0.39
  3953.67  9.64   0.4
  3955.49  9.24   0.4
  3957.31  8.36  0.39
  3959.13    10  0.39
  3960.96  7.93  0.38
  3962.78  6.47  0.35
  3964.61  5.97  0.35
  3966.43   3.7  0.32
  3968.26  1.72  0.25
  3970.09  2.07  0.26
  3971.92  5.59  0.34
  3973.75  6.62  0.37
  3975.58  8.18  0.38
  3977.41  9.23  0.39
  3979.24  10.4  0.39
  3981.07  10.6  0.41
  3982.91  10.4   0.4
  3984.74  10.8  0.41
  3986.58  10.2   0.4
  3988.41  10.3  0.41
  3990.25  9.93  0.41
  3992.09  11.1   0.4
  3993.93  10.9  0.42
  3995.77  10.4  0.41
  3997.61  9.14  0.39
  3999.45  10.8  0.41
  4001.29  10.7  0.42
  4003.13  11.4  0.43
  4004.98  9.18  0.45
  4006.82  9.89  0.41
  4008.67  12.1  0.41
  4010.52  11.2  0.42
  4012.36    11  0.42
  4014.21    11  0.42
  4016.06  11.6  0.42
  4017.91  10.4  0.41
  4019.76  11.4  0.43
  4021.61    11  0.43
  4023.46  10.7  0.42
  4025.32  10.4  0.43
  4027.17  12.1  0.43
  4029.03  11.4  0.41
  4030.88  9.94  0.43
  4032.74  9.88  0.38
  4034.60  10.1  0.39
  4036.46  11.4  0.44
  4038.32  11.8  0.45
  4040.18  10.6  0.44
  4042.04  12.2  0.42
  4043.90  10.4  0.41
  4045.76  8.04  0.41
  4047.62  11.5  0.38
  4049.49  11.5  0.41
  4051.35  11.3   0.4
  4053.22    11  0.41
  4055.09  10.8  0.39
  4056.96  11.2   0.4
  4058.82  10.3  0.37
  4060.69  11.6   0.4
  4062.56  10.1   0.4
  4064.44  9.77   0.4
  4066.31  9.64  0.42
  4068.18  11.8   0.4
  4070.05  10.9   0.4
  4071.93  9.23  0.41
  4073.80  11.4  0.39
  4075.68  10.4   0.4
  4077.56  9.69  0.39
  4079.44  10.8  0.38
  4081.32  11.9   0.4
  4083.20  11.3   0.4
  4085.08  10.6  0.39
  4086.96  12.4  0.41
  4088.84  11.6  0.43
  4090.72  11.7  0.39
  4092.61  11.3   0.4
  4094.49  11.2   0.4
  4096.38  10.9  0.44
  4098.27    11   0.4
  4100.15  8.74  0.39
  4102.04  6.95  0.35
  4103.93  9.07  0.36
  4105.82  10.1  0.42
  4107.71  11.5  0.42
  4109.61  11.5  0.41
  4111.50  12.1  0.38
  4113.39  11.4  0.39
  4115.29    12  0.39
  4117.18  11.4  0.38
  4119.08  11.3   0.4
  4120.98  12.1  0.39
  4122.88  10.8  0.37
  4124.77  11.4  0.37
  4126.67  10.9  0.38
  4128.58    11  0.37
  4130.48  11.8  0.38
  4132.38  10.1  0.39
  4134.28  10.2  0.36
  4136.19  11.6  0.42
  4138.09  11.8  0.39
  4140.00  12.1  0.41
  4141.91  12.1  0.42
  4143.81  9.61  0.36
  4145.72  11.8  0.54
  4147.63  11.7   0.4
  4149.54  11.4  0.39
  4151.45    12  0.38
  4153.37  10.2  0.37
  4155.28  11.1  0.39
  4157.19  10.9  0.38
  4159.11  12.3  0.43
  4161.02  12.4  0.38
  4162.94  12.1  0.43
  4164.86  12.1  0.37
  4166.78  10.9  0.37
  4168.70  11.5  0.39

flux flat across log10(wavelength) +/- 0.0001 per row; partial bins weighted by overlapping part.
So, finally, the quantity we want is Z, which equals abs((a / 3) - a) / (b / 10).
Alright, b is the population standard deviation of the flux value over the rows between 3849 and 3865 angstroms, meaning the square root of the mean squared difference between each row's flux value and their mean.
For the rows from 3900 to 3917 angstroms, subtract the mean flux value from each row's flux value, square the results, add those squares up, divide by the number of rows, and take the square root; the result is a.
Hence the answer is 4.9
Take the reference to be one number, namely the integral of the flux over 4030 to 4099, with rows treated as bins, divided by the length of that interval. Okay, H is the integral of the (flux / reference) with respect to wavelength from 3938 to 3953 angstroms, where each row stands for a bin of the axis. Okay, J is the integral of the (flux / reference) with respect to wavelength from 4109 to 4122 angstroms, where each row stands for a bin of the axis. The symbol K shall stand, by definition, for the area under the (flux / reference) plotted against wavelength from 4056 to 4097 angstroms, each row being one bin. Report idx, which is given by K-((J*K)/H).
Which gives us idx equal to -10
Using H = 11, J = 14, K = 41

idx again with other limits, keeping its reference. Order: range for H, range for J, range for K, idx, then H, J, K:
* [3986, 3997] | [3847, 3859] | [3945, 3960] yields 1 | 11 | 10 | 13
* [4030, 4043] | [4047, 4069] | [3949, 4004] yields -31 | 13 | 22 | 44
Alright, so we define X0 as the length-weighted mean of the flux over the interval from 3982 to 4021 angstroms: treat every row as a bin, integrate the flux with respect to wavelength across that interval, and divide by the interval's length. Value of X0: 10.7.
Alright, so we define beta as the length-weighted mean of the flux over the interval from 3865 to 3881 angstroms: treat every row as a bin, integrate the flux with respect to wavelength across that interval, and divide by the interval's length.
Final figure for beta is 8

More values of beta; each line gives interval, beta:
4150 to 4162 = 11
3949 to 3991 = 8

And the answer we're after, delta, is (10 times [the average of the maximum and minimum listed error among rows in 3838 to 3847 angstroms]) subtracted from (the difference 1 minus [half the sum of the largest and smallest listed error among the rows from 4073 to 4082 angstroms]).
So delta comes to -4.19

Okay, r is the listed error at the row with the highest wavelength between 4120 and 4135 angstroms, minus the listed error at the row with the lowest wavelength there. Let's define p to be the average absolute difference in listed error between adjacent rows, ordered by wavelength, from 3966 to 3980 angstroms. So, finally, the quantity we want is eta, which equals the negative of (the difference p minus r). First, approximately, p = 0.0300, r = -0.030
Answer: -0.06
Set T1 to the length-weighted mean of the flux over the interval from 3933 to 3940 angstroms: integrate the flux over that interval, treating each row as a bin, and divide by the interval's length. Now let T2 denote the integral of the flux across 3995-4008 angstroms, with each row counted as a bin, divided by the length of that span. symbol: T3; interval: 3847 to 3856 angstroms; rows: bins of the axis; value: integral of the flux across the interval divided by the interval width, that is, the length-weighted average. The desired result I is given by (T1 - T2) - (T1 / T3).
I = -7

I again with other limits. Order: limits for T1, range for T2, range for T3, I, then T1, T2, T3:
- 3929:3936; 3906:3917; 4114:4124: -7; 2.7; 9.3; 11.5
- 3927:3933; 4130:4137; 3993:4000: -7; 4.0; 10.9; 10.3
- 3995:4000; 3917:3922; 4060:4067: 1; 10.1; 8.4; 10.2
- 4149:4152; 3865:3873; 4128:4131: 2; 11.7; 8.5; 11.4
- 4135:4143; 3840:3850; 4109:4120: 3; 11.8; 8.2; 11.6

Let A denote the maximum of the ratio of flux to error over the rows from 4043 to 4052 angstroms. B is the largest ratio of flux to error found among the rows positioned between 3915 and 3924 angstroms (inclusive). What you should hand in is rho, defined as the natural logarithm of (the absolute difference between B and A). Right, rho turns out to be 1.94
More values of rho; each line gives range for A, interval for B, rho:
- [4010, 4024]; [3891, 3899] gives 1.86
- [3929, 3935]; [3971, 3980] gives 2.64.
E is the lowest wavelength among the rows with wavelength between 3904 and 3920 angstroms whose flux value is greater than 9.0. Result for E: 3908.41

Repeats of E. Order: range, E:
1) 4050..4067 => 4051.35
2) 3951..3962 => 3951.85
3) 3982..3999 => 3982.91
